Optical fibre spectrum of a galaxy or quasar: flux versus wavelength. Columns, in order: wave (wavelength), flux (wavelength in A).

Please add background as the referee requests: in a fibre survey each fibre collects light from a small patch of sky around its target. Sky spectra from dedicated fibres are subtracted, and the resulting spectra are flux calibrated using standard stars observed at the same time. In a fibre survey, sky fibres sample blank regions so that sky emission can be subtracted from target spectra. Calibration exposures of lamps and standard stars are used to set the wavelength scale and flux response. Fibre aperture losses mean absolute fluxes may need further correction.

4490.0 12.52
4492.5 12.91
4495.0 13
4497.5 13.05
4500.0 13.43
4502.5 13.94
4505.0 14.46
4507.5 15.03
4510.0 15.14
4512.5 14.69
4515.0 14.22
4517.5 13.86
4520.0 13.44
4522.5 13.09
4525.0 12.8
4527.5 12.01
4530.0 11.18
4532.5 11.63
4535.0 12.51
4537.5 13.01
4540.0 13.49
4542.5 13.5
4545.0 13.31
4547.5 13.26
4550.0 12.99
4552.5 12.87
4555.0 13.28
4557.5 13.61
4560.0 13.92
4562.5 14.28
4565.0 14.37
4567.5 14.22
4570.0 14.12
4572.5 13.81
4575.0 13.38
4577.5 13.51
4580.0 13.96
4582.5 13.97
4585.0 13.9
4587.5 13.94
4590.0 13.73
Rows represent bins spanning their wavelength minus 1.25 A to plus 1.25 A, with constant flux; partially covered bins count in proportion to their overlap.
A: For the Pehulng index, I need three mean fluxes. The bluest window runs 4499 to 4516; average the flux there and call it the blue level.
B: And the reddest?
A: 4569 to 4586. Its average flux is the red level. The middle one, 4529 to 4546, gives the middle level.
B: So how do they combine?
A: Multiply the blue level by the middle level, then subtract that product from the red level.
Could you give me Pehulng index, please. -169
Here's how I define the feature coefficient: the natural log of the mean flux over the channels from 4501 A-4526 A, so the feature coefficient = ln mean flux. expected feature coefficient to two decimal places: 2.64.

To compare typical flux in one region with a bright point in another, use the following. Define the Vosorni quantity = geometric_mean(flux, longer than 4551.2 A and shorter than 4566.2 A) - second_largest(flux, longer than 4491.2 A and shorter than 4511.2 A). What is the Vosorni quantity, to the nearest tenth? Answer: -1.3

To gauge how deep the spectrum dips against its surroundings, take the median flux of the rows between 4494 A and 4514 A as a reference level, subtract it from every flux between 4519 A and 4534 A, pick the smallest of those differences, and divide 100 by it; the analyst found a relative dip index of -33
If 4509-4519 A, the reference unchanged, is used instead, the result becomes -294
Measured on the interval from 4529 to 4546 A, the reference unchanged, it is -33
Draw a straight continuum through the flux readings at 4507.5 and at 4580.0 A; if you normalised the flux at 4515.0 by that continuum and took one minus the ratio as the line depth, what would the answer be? 0.047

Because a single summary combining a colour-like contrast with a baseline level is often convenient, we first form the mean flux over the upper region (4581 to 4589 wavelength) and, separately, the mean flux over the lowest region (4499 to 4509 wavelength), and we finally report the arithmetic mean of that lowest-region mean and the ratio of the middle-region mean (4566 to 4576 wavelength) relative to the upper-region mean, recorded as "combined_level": 7.6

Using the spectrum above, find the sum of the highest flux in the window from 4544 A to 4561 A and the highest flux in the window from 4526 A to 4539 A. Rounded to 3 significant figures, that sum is 26.9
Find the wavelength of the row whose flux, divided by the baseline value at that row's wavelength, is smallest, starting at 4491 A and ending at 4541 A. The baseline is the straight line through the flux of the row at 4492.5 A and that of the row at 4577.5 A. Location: 4530.0 A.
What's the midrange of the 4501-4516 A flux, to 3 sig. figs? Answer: 14.5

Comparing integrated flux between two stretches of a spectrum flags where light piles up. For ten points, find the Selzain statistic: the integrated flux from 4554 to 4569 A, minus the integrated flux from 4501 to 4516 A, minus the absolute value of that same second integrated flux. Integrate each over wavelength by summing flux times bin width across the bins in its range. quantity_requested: -228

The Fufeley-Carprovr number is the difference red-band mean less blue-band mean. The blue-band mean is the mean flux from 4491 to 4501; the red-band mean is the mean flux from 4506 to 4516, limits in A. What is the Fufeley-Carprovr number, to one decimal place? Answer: 1.7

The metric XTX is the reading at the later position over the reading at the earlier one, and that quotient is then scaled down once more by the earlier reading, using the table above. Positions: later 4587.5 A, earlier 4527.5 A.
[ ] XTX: 0.10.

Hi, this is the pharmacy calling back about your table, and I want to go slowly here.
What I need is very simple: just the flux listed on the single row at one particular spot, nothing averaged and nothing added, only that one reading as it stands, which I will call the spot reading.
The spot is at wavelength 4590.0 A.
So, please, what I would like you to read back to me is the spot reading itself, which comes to 13.73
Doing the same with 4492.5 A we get 12.91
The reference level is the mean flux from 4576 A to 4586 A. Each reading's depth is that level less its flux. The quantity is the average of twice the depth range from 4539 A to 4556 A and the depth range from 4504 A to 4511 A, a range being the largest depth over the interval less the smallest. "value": 1.0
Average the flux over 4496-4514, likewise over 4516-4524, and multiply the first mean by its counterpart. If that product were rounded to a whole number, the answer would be 192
